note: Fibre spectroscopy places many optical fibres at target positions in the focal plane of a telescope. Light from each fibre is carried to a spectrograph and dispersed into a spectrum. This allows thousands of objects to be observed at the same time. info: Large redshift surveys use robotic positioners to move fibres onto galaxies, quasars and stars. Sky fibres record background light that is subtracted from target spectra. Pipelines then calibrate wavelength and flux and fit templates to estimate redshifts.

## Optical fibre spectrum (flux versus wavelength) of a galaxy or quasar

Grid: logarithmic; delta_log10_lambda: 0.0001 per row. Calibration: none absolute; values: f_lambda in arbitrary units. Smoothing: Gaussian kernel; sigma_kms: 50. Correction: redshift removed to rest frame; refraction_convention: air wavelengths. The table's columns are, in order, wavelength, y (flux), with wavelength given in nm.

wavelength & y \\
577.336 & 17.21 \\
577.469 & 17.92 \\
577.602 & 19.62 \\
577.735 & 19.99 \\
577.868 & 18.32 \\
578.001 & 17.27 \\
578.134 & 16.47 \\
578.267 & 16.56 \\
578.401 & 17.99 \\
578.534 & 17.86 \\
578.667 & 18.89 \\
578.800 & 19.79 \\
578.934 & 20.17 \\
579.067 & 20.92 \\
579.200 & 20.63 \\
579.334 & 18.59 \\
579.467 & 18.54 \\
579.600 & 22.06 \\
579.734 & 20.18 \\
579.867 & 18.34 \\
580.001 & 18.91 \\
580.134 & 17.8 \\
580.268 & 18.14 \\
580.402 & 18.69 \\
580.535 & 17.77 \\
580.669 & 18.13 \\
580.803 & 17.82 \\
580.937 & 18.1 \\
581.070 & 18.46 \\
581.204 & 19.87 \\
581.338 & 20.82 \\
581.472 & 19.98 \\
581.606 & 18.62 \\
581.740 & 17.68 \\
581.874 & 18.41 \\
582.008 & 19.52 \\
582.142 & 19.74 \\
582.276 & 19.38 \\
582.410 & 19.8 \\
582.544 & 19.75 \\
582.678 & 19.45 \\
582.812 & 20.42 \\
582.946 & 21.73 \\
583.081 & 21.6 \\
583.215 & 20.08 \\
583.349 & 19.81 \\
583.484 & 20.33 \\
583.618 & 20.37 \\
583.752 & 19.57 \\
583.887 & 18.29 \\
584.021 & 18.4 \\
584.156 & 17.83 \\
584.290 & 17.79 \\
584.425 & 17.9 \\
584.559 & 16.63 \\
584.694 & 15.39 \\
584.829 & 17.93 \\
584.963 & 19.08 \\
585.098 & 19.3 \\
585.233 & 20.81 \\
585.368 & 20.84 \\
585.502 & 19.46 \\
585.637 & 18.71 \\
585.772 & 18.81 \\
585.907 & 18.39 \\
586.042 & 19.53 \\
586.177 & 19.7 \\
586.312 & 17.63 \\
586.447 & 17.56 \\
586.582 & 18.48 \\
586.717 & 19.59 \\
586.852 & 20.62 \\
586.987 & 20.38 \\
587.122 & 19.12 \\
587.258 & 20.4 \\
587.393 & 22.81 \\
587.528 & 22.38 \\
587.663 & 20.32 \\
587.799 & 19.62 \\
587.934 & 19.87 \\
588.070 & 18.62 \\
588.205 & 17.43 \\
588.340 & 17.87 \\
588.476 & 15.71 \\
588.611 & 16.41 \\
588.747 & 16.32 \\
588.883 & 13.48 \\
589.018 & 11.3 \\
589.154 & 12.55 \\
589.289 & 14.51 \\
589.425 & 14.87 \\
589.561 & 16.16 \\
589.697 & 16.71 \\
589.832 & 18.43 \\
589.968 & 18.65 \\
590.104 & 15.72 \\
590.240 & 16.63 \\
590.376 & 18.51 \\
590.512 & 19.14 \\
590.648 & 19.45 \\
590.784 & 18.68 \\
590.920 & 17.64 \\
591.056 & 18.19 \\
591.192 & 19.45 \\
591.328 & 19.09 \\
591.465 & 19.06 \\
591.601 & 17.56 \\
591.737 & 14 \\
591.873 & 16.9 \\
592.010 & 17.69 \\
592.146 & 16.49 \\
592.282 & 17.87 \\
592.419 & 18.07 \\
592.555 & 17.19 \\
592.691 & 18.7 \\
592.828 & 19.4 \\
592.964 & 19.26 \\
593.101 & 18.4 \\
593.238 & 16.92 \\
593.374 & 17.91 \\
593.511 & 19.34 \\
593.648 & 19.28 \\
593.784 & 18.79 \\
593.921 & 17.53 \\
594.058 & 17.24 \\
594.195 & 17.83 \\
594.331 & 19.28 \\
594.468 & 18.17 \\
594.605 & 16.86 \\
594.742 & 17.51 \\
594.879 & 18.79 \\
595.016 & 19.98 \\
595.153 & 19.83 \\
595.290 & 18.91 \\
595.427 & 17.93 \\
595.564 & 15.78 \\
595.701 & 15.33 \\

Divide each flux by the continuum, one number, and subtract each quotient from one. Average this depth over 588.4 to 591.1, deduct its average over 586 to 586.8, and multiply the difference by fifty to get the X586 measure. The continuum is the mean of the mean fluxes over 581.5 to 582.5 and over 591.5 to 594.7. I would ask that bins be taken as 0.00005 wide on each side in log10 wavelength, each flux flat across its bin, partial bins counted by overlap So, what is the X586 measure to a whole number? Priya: 6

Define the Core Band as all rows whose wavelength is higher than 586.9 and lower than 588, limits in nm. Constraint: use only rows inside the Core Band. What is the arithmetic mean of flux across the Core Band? 20.61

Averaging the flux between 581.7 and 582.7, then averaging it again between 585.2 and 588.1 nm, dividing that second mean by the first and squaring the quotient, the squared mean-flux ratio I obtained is 1.05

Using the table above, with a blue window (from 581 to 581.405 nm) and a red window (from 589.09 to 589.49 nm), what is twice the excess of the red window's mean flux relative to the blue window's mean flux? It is -11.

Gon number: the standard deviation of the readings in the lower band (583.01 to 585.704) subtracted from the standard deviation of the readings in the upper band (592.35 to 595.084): -0.6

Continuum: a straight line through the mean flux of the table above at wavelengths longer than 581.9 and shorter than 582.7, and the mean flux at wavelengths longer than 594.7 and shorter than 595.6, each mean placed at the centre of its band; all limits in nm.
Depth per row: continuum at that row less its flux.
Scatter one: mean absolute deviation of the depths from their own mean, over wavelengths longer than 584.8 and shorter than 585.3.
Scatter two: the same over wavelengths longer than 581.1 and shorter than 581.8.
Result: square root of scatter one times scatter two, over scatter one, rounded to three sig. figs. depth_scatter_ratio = 1.12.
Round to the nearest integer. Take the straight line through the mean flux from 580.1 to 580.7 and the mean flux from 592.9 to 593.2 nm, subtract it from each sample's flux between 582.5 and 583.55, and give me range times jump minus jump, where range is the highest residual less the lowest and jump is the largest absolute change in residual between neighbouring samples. 2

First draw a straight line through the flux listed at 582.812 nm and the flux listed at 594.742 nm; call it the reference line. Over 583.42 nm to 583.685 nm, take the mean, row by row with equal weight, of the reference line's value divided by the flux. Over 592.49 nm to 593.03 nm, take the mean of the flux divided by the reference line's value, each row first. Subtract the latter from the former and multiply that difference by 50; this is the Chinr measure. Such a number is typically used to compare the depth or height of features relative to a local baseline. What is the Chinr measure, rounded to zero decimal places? -2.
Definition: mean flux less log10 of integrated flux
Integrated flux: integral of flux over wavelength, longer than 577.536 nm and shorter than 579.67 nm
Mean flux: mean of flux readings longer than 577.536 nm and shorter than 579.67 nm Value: 17.4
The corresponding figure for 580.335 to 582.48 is 17.3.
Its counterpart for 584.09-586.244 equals 17.0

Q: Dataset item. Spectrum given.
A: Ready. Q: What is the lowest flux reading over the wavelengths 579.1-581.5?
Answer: 17.77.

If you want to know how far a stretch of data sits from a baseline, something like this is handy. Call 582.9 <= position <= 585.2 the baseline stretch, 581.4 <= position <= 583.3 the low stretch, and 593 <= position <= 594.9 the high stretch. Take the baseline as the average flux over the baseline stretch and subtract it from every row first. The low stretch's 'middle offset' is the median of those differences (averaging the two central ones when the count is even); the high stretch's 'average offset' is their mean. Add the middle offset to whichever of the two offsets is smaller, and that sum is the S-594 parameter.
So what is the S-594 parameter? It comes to 0.0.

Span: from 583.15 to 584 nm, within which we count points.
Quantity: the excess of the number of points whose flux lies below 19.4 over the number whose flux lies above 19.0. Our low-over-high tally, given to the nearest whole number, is -4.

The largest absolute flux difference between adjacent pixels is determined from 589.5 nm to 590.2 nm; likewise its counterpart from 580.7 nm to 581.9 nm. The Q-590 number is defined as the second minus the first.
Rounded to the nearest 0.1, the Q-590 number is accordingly -1.5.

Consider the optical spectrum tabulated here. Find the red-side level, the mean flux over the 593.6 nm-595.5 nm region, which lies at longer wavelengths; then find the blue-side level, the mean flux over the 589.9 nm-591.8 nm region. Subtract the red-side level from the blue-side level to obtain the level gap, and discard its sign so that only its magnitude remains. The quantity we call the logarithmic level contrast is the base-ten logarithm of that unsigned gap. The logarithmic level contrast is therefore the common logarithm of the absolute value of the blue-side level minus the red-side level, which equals -0.4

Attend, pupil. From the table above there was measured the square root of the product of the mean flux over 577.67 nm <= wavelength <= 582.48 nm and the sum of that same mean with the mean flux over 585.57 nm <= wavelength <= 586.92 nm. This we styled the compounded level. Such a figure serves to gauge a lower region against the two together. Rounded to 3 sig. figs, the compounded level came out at 26.7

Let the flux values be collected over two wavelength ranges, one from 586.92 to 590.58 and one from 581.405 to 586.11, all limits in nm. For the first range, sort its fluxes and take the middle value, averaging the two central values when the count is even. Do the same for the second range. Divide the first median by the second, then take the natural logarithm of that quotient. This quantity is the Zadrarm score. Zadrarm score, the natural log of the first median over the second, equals -0.085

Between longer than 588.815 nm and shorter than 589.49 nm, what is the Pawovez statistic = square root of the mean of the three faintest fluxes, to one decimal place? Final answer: 3.5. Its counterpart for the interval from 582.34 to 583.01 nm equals 4.4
